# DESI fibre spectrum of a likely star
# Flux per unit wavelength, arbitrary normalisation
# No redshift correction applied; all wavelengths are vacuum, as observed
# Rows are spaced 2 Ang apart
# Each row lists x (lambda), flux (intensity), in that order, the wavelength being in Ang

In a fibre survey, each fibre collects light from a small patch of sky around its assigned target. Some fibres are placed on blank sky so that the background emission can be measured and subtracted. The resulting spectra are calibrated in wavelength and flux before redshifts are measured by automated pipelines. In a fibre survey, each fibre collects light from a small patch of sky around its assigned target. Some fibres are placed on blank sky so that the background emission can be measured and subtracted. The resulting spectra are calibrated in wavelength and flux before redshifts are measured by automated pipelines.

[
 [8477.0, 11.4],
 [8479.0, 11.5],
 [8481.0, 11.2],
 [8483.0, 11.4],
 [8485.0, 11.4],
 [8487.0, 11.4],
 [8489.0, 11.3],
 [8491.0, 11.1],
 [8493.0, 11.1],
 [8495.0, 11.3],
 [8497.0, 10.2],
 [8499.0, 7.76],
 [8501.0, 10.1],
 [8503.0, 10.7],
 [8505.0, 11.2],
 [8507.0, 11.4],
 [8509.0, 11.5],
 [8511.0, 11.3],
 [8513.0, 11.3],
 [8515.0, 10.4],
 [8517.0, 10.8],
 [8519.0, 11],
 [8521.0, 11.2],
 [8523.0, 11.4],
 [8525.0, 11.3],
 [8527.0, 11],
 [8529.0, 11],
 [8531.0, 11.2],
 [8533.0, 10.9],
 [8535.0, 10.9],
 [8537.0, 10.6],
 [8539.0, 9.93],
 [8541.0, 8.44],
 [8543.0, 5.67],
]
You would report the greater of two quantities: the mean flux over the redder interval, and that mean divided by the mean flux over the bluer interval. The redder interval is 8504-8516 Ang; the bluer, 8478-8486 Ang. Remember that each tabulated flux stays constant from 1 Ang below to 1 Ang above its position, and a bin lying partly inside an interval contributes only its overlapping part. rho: 11.2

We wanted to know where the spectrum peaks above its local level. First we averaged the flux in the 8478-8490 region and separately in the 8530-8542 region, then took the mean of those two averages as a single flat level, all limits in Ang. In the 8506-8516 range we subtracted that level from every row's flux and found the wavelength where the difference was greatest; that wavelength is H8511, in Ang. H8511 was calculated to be 8509.0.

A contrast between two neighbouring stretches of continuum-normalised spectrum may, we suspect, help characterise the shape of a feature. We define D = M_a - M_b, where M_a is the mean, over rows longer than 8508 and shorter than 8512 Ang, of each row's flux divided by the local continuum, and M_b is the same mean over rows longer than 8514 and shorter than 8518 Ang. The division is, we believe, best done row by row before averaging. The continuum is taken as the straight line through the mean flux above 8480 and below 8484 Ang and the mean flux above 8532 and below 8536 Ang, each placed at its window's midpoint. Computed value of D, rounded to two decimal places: 0.07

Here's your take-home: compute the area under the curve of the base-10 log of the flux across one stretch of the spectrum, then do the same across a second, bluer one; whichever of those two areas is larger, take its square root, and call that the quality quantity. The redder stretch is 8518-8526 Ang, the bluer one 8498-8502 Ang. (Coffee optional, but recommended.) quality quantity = 2.9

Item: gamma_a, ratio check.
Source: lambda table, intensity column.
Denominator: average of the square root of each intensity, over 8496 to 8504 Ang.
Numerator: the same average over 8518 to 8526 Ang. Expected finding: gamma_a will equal 1.08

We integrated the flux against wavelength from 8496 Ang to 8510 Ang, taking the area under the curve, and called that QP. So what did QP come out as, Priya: 146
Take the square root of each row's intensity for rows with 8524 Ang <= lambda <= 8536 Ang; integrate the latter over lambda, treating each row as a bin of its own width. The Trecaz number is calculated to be 40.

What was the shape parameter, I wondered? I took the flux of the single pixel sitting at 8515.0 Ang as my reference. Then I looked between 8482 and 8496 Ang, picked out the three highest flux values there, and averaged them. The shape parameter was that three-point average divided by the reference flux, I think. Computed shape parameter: 1.10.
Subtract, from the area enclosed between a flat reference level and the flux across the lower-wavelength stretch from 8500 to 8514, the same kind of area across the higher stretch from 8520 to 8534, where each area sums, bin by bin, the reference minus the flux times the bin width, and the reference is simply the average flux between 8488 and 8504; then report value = 1.0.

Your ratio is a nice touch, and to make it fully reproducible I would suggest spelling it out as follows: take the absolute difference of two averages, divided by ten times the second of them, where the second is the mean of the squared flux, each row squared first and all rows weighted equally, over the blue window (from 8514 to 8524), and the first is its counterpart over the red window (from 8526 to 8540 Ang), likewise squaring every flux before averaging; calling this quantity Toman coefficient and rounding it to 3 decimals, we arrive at 0.003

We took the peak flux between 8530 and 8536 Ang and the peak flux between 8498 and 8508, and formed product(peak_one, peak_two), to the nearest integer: 128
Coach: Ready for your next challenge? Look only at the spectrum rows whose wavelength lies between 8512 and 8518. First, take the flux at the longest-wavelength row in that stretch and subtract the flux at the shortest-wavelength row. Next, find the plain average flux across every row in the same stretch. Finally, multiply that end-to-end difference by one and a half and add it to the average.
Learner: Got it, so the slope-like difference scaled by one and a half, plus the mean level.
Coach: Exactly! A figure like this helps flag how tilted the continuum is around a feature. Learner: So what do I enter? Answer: 10.1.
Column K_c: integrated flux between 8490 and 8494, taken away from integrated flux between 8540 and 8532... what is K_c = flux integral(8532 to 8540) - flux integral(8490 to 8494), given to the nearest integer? 40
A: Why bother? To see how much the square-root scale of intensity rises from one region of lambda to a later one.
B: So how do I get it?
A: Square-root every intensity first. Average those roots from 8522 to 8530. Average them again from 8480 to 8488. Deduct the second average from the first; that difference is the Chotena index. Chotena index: -0.03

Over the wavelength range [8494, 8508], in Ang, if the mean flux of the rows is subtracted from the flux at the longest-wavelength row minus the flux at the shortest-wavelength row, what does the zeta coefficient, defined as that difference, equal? -10.3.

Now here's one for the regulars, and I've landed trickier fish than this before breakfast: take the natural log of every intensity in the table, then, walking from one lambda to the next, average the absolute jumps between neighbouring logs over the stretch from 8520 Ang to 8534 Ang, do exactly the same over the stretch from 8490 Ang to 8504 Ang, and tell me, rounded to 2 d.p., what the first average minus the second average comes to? -0.10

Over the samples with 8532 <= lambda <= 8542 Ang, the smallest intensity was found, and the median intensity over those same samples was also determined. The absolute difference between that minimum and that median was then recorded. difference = 2.2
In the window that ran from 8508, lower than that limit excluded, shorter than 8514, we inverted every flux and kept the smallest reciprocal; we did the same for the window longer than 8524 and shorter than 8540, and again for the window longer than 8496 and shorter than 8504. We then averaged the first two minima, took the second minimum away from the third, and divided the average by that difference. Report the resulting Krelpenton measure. 18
